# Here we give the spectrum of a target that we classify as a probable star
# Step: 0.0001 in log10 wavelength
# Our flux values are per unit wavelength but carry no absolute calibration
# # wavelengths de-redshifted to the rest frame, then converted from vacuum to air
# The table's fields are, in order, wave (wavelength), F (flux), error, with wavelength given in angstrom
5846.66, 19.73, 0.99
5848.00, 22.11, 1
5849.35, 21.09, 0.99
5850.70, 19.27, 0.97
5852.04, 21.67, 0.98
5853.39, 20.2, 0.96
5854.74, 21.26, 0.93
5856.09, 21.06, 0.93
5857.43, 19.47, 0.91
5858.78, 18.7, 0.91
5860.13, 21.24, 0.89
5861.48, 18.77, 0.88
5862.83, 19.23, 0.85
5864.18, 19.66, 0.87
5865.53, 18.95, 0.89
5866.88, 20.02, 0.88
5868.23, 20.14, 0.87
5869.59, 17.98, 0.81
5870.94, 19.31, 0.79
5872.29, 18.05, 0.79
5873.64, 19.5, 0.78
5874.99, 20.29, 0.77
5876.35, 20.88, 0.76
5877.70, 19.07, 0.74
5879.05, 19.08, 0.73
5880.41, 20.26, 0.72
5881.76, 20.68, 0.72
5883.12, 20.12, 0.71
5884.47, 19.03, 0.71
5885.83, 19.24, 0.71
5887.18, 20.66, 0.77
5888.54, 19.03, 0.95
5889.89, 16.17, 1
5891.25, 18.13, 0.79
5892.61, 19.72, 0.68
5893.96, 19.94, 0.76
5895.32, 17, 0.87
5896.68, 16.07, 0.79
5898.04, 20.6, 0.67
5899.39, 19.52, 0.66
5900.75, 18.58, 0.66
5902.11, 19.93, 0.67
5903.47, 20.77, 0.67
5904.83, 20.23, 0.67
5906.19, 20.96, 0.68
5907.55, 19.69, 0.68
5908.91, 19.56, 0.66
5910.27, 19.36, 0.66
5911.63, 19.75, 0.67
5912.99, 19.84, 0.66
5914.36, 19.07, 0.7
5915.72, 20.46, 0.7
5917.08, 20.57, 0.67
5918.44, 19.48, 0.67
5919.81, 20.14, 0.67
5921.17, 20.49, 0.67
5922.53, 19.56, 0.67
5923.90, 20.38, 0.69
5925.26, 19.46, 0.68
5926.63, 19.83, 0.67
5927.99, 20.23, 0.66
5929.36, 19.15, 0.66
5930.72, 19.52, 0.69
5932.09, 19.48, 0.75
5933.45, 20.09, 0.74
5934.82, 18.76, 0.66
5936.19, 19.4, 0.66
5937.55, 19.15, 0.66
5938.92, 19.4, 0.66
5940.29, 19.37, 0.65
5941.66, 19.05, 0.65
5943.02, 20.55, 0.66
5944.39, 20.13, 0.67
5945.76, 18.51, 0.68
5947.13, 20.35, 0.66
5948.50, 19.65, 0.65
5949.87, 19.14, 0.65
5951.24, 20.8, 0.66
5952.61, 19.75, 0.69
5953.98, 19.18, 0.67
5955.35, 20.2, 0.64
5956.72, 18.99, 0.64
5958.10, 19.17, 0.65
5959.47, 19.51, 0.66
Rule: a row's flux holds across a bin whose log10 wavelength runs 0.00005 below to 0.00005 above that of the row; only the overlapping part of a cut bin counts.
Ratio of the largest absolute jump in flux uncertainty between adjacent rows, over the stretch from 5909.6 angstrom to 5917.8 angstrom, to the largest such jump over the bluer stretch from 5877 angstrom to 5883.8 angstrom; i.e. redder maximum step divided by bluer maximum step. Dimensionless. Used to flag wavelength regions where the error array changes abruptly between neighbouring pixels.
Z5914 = 4.0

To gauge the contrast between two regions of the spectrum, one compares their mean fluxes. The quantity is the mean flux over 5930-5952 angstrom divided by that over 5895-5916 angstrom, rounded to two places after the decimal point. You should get 1.01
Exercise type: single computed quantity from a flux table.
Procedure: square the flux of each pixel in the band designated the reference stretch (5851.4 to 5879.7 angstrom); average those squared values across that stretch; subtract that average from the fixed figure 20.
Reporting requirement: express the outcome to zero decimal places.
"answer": -371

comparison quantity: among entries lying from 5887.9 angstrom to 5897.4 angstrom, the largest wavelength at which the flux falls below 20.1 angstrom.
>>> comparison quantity 5896.68 angstrom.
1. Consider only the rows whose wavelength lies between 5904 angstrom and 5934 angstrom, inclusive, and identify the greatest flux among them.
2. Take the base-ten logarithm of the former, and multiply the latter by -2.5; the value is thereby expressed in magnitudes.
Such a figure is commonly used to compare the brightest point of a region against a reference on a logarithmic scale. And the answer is -3.30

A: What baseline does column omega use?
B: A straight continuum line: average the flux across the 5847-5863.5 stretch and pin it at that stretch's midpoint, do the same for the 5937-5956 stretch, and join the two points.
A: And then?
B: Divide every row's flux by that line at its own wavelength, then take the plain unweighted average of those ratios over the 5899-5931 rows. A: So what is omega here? 0.998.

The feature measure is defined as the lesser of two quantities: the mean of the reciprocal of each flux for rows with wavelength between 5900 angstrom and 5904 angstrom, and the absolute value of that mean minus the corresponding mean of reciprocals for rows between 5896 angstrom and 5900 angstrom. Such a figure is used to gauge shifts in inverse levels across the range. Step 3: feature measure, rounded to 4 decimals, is 0.0033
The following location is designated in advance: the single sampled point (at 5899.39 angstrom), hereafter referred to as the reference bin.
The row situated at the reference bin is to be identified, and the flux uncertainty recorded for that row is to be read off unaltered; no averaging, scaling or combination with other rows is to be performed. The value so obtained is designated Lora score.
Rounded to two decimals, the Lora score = 0.66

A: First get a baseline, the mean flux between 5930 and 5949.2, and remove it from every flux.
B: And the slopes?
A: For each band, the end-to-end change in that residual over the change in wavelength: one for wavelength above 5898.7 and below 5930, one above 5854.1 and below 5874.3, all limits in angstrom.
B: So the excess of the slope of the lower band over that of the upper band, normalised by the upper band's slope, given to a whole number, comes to 7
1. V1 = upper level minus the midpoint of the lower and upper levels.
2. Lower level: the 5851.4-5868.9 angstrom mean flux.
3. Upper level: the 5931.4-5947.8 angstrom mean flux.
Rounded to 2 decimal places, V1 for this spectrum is -0.25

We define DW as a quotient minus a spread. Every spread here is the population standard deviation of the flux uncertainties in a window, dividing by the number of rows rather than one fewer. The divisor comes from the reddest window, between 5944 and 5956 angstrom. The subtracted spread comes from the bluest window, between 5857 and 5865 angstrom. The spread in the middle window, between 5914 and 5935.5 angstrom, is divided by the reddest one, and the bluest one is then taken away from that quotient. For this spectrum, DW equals 1.7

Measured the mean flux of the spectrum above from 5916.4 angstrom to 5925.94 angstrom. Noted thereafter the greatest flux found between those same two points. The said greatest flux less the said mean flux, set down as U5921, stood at 0.56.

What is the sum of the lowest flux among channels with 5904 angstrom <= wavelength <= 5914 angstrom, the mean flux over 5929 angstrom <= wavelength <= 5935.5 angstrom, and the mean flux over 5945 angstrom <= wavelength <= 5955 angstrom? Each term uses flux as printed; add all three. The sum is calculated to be 58.4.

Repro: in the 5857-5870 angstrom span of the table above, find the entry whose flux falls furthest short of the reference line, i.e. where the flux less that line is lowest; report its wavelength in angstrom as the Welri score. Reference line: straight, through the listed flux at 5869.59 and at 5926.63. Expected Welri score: 5869.59 angstrom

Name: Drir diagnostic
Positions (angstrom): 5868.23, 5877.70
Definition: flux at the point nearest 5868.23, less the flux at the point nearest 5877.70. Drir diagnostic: 1.1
